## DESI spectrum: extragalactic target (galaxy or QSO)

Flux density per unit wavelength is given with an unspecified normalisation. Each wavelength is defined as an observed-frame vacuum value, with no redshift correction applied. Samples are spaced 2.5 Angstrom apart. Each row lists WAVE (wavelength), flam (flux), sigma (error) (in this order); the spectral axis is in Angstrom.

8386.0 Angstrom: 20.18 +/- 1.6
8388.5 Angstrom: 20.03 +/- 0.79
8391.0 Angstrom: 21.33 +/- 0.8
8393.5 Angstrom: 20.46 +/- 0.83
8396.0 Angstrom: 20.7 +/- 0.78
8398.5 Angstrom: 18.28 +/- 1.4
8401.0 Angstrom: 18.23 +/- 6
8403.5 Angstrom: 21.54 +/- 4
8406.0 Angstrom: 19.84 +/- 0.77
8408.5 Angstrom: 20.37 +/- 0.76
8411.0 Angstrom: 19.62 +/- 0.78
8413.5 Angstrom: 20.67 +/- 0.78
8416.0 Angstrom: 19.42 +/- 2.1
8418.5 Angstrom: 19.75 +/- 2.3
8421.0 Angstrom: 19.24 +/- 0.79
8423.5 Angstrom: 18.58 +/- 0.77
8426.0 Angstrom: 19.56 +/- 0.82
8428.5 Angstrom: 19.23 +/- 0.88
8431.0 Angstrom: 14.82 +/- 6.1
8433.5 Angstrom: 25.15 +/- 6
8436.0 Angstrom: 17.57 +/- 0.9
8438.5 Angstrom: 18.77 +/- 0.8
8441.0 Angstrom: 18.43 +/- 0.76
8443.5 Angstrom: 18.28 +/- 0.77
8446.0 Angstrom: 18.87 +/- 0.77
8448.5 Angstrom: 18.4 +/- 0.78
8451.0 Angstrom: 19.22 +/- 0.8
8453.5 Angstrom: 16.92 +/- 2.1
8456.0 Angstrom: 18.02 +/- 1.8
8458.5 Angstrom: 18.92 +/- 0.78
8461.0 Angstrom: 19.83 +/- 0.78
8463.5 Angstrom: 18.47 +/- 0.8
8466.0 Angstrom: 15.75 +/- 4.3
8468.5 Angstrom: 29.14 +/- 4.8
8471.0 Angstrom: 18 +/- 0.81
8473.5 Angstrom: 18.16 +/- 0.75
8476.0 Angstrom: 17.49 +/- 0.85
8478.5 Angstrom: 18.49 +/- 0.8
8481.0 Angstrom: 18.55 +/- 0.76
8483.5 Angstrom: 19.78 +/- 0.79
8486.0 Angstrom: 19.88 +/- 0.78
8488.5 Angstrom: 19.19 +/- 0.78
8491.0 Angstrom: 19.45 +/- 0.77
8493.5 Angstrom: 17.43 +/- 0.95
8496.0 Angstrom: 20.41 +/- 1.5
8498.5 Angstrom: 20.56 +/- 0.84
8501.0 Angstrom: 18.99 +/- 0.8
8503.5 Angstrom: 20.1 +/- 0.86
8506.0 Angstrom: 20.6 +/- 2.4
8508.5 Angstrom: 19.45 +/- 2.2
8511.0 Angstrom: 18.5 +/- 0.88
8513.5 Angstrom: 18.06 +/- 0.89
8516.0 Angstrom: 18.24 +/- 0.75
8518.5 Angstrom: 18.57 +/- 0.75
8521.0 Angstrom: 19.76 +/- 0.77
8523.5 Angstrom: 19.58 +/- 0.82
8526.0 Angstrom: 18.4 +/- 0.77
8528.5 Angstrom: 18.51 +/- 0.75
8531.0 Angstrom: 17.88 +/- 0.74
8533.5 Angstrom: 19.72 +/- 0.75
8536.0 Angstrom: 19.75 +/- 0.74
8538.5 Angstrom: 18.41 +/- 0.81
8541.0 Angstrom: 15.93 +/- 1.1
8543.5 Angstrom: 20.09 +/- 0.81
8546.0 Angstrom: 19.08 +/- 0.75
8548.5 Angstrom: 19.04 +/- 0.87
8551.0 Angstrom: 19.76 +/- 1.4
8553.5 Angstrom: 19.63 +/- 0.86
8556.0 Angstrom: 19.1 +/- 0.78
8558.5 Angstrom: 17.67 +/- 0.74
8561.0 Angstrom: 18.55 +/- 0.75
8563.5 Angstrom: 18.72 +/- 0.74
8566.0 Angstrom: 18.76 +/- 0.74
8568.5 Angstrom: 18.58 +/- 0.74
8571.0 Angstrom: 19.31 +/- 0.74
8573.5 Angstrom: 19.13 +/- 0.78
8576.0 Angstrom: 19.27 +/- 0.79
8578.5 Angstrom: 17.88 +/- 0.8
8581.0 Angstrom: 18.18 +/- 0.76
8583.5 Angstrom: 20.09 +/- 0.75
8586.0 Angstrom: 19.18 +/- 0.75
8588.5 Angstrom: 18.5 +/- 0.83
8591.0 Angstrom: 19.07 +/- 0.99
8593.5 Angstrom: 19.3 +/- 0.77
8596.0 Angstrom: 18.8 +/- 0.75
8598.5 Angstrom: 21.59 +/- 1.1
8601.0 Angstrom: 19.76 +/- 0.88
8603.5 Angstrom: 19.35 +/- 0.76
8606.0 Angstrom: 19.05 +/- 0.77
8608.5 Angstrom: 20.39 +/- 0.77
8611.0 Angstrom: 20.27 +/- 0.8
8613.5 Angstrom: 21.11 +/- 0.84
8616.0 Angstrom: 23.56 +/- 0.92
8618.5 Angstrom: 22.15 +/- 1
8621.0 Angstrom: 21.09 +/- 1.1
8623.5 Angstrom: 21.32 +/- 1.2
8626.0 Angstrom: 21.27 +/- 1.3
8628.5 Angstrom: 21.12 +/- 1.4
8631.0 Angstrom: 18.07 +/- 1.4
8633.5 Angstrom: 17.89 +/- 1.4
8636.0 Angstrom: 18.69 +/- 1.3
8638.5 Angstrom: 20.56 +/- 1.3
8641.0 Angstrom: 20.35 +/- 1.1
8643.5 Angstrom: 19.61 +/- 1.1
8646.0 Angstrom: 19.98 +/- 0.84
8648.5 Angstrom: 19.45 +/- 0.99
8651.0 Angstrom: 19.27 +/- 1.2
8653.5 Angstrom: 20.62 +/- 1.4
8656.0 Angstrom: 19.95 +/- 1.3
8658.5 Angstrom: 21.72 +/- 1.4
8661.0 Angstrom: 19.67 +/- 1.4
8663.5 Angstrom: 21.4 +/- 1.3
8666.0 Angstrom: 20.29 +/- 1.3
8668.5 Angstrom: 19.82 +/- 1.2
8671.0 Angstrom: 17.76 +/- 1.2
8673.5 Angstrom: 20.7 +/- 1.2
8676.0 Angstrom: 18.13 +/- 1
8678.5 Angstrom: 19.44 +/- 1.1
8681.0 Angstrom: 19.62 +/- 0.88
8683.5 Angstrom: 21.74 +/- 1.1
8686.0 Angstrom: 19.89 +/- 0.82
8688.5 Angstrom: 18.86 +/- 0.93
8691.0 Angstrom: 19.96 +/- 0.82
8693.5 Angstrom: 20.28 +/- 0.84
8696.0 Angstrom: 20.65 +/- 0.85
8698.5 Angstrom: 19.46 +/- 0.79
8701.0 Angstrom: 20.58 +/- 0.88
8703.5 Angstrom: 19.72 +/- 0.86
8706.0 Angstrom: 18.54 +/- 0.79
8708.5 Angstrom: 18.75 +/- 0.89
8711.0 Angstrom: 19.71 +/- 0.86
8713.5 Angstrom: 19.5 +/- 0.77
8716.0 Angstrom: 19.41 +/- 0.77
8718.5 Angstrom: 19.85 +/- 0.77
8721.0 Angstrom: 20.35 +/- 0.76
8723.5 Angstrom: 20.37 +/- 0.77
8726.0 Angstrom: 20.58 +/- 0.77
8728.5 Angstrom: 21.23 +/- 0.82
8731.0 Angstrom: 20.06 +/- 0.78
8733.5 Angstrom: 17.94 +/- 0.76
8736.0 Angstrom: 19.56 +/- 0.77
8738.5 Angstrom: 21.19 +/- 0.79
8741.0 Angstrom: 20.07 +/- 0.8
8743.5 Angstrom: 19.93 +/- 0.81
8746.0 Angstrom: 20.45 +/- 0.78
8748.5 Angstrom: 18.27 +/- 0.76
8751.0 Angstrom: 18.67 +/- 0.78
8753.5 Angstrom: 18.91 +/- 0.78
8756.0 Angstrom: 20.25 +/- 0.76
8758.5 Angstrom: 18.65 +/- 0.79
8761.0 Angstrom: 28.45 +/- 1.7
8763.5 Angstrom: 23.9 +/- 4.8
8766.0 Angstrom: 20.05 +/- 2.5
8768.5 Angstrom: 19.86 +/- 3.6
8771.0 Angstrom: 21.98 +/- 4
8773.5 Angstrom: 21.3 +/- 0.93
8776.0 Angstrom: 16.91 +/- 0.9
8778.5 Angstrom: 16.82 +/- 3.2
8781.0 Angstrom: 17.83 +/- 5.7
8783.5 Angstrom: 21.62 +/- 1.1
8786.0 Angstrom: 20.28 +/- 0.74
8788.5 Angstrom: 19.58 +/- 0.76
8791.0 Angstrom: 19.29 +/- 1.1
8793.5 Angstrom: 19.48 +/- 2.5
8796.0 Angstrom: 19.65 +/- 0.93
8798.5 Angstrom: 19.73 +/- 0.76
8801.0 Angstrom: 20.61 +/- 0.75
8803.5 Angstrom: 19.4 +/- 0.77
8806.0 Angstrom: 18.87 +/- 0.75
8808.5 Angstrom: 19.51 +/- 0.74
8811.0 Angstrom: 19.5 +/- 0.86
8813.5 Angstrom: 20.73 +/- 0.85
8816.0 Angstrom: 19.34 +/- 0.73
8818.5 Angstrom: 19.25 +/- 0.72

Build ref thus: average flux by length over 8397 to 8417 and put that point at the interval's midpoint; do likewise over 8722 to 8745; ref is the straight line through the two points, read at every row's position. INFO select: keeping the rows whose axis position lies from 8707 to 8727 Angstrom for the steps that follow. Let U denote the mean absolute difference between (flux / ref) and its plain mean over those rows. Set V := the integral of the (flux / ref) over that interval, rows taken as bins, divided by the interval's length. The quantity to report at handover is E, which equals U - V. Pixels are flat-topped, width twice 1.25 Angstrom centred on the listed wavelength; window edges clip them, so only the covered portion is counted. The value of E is -0.962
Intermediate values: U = 0.023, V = 0.98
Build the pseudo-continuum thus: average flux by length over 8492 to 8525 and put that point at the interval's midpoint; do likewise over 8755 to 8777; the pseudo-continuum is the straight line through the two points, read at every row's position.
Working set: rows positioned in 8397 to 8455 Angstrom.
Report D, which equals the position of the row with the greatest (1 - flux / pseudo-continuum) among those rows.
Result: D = 8431.0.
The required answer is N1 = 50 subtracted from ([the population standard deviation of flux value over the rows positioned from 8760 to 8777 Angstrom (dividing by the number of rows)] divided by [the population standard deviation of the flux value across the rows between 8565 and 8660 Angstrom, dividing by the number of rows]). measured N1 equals -47.3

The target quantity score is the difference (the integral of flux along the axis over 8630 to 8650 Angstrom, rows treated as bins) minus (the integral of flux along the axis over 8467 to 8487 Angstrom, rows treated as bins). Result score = -11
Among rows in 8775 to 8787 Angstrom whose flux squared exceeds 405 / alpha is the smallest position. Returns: 8783.5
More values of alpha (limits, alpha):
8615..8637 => 8616.0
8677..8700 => 8683.5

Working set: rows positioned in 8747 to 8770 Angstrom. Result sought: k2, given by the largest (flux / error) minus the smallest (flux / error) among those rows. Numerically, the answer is 21.7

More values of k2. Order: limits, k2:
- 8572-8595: 7.5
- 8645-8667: 9.7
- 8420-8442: 21.9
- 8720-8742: 3.2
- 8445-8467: 21.8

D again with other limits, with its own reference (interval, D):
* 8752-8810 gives 8778.5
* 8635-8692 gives 8671.0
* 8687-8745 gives 8733.5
